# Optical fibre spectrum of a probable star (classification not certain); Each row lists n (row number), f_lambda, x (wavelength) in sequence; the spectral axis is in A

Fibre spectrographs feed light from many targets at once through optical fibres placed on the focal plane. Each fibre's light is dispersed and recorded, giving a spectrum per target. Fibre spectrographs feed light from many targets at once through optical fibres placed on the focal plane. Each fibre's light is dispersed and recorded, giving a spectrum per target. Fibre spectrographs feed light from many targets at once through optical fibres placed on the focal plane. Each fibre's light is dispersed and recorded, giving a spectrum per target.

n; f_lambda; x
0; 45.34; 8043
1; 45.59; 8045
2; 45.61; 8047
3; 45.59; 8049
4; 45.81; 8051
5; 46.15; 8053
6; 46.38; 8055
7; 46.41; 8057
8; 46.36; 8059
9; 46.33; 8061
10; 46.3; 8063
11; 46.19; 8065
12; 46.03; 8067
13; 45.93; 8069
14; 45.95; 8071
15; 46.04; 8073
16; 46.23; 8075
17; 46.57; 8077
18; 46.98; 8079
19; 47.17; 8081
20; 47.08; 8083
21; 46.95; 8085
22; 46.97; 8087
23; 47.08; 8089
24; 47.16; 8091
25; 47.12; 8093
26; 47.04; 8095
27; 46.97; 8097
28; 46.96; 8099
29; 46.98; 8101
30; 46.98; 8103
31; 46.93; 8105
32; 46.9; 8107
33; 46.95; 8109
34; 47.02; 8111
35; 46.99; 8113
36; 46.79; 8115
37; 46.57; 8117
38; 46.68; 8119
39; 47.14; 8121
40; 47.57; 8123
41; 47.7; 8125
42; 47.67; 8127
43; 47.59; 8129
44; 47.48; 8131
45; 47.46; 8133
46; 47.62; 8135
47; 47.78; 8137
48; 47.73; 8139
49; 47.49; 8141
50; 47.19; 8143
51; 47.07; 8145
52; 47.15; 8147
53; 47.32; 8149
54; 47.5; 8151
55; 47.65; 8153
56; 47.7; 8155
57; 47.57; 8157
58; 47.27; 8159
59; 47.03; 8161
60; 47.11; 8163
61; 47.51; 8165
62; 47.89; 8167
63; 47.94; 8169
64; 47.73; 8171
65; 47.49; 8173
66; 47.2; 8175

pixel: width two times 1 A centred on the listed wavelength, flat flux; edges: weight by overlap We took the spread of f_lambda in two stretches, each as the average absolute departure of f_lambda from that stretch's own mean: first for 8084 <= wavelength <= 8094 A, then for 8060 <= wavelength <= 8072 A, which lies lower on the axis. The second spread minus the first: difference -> 0.07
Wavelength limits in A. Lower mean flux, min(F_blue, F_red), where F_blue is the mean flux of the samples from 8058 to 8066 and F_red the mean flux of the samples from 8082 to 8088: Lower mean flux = 46.3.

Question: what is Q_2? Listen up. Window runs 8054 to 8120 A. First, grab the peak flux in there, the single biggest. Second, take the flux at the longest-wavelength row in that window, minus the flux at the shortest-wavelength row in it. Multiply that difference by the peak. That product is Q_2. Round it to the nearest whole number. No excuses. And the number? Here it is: 14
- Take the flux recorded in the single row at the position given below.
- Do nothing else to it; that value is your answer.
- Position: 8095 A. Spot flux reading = 47.04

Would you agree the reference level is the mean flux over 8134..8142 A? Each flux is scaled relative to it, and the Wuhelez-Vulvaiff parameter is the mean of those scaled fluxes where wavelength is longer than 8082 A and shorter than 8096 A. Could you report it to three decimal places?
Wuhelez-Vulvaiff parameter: 0.987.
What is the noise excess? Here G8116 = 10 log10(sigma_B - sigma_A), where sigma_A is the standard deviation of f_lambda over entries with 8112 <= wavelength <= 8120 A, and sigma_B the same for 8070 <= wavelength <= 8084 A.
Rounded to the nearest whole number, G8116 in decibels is -5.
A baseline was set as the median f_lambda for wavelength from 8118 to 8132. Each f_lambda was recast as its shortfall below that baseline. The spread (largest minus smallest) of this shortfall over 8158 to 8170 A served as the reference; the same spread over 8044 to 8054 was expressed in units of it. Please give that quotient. 0.6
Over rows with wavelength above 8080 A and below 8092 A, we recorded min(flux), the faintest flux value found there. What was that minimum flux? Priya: 46.95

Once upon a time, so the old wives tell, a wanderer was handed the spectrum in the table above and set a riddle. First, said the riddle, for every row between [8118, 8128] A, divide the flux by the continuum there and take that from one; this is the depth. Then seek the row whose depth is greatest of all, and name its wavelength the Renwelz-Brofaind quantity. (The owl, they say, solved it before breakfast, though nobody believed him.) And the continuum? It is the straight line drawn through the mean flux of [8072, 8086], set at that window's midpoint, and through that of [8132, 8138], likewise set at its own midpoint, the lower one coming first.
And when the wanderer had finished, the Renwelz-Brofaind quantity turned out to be 8119 A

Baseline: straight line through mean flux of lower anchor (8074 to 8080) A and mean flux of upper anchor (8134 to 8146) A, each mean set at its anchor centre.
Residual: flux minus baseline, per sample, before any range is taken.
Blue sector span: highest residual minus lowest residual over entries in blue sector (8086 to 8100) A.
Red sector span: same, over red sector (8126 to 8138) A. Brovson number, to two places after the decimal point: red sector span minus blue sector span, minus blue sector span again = -0.33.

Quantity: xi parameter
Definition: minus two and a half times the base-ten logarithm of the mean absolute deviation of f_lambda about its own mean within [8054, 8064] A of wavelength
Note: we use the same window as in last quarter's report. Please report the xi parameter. 3.7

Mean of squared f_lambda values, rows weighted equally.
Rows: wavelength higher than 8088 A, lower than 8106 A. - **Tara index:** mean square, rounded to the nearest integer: 2211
